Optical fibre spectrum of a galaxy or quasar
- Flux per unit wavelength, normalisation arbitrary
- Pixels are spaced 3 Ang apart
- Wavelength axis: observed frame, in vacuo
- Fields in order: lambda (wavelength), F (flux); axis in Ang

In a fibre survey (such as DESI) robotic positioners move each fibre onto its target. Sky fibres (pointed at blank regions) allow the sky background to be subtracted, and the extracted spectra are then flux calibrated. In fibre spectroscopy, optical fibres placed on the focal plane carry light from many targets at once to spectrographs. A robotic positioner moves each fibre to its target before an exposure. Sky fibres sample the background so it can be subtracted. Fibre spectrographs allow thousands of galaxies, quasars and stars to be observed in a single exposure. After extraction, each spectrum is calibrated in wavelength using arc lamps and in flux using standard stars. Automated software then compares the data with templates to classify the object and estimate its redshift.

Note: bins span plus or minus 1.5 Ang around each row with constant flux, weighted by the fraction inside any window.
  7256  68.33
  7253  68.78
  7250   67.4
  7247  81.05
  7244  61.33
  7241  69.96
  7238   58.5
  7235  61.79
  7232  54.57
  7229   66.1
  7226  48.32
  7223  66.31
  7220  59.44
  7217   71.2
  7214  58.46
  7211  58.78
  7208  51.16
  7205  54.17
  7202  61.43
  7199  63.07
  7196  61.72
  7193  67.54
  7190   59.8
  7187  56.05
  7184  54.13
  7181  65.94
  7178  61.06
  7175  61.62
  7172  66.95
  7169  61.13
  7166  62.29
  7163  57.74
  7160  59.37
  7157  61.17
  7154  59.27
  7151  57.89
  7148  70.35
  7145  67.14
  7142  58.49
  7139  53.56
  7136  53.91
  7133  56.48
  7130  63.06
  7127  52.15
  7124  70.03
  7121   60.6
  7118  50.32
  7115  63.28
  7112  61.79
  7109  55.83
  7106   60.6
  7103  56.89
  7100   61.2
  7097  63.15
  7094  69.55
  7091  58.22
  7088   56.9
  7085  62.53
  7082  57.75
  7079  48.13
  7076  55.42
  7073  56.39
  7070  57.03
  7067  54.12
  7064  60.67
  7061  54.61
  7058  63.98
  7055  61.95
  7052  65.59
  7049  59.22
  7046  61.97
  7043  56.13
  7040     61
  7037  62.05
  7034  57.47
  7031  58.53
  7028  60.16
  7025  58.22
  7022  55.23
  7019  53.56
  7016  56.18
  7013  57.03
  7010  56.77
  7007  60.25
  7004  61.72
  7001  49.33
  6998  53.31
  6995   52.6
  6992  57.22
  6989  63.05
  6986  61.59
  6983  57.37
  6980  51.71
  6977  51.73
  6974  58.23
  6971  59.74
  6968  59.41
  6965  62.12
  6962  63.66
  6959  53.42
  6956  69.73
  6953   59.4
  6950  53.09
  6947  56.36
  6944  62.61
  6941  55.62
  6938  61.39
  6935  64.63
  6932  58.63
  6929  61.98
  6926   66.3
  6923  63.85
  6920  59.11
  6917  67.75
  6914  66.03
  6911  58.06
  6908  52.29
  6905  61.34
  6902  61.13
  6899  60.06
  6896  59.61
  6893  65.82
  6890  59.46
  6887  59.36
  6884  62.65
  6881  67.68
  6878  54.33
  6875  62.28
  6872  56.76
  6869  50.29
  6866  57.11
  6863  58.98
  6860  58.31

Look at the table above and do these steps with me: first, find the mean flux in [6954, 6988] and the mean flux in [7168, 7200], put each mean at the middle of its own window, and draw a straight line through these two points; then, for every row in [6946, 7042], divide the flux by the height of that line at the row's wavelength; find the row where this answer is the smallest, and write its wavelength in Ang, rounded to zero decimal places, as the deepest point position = 7001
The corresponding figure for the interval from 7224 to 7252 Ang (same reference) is 7226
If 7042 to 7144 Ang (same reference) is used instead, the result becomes 7079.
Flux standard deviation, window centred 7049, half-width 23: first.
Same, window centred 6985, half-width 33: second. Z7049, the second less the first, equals 1.5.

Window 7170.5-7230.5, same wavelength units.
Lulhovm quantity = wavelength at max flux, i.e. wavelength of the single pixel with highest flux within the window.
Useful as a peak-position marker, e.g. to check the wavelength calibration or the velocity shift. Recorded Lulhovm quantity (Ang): 7217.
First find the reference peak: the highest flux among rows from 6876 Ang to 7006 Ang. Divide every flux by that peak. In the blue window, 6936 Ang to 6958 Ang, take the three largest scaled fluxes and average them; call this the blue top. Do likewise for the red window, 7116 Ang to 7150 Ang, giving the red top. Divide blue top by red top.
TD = 0.934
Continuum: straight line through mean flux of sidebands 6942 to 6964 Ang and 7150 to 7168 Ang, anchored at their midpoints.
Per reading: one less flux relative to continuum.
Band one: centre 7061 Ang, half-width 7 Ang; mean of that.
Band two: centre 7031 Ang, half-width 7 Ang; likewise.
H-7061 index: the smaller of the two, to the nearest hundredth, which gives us 0.01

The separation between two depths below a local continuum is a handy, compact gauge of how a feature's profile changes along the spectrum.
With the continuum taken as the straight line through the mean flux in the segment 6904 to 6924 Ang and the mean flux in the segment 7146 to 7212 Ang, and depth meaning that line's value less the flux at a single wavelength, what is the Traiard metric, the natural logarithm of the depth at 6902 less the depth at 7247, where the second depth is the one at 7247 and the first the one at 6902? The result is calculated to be 3.0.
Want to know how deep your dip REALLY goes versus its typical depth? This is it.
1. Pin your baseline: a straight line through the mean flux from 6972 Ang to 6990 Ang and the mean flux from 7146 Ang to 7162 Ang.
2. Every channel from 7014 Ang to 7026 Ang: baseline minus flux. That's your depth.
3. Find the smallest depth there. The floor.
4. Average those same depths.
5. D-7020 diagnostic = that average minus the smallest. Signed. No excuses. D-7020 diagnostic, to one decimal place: 2.3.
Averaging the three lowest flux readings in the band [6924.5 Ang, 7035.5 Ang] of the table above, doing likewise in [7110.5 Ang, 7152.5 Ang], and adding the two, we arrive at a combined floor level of 103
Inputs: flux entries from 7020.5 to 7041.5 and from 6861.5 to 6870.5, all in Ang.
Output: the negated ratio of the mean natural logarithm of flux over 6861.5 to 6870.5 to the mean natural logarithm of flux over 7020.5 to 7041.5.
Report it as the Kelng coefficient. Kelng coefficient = -0.98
